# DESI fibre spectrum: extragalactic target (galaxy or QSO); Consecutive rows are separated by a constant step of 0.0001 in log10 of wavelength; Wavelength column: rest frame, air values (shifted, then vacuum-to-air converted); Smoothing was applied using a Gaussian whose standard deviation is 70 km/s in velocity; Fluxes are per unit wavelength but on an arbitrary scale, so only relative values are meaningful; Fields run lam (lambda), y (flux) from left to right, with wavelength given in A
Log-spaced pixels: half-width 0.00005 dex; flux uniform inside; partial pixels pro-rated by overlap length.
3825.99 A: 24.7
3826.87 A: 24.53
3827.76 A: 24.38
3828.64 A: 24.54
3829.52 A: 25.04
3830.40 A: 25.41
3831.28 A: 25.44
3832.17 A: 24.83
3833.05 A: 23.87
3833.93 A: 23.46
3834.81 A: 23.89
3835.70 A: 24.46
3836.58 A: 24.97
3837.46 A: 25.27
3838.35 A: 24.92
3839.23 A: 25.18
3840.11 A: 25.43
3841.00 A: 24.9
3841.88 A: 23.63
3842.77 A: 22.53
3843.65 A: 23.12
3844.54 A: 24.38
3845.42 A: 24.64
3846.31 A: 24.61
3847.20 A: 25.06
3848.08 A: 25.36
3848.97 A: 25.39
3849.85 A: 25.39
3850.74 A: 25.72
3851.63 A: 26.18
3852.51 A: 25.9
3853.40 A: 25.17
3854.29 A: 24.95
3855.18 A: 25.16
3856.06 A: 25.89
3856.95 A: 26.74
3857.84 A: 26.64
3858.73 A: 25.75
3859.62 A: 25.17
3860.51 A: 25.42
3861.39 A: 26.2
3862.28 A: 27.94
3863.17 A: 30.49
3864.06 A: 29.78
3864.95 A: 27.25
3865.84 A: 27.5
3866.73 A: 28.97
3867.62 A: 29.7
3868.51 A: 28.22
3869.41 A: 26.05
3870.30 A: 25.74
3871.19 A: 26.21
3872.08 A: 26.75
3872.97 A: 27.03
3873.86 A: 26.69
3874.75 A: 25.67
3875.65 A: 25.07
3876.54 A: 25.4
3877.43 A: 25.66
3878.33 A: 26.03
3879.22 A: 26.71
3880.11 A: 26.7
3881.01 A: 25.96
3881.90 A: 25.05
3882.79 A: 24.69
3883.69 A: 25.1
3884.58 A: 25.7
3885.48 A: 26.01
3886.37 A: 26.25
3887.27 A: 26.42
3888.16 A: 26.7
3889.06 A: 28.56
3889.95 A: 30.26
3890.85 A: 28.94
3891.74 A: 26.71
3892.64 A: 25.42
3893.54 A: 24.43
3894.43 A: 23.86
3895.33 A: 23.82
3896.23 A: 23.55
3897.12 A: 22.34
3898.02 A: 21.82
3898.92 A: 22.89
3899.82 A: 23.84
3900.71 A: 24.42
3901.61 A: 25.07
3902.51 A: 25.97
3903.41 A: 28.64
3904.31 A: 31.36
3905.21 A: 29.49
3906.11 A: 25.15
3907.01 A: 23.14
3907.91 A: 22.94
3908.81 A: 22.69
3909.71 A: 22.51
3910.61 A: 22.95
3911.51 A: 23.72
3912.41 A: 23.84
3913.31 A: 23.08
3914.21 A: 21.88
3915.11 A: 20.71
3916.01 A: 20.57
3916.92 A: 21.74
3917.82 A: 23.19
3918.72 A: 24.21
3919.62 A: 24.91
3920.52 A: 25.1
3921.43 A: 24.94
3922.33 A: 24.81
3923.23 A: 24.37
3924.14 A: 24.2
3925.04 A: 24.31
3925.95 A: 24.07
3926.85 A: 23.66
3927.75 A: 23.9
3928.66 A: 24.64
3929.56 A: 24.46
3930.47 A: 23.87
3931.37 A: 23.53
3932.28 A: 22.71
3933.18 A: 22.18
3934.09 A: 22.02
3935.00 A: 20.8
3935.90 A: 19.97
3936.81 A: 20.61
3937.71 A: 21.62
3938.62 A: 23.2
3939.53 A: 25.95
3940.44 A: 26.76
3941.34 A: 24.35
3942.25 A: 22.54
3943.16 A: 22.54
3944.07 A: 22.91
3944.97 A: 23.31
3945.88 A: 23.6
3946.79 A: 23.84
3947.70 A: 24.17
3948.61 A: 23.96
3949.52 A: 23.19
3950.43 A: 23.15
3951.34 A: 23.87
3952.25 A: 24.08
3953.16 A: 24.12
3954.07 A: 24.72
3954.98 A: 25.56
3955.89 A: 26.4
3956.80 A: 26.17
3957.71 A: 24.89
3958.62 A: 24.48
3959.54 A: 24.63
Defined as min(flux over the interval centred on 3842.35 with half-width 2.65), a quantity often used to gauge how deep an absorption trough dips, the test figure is 22.53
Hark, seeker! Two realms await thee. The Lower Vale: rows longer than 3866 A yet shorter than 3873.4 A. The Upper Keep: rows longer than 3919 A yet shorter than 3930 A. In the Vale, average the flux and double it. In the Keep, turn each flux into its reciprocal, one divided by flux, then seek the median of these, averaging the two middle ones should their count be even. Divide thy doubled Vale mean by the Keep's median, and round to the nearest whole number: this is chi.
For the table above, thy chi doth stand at 1335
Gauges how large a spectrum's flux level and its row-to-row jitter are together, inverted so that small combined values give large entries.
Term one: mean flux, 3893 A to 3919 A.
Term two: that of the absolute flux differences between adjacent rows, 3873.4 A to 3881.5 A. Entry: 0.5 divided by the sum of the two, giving 0.0205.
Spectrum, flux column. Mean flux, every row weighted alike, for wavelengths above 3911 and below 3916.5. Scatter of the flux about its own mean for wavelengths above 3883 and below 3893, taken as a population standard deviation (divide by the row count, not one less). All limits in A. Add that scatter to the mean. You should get 23.9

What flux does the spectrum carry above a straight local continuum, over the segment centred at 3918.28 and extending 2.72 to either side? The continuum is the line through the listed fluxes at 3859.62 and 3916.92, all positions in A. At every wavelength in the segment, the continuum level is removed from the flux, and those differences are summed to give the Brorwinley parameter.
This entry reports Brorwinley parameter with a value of 10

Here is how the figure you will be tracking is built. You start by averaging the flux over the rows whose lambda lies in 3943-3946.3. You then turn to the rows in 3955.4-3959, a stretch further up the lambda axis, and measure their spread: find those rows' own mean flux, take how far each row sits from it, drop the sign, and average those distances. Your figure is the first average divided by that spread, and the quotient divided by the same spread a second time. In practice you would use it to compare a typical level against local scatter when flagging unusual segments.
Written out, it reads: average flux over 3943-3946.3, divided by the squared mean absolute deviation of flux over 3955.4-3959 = 36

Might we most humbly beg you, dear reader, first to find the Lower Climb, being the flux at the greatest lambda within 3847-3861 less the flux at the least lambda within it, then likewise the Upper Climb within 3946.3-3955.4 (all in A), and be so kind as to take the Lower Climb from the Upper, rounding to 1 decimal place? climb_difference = 1.4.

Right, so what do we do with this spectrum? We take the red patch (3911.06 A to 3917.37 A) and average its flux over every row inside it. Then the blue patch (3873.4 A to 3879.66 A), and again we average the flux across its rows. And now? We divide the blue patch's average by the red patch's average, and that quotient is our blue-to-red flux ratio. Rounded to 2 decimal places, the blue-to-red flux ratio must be 1.17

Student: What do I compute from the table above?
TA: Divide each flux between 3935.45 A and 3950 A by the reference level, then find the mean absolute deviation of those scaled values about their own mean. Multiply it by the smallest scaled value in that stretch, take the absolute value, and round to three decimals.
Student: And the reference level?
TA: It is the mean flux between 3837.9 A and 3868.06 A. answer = 0.036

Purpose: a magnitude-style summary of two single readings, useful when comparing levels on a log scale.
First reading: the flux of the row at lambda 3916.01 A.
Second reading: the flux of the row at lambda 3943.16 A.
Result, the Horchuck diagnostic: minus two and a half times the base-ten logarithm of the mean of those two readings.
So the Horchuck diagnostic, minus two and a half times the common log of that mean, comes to -3.33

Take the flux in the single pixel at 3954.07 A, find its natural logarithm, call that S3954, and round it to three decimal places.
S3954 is 3.208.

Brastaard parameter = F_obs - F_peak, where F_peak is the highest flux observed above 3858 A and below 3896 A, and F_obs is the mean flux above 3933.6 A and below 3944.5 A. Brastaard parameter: -7.7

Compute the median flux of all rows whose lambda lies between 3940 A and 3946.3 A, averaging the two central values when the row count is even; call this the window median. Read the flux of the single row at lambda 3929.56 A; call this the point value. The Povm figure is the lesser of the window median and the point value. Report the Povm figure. 23.3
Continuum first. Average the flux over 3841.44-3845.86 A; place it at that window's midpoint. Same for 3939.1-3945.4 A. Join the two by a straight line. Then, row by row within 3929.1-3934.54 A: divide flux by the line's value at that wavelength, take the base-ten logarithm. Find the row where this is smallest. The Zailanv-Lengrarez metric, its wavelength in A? 3934.09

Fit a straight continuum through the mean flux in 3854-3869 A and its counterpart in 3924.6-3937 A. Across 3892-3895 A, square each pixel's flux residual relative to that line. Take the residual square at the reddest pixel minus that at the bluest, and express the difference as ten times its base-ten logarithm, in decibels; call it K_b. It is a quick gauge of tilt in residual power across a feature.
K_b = 2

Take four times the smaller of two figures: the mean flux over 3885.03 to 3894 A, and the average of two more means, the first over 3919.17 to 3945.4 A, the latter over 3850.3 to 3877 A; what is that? 100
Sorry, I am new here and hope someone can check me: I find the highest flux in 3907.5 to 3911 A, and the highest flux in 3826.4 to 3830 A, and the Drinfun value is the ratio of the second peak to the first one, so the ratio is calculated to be 1.09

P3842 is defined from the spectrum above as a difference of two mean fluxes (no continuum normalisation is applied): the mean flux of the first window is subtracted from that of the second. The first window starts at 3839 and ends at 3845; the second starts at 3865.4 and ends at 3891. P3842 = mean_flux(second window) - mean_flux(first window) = 2.5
